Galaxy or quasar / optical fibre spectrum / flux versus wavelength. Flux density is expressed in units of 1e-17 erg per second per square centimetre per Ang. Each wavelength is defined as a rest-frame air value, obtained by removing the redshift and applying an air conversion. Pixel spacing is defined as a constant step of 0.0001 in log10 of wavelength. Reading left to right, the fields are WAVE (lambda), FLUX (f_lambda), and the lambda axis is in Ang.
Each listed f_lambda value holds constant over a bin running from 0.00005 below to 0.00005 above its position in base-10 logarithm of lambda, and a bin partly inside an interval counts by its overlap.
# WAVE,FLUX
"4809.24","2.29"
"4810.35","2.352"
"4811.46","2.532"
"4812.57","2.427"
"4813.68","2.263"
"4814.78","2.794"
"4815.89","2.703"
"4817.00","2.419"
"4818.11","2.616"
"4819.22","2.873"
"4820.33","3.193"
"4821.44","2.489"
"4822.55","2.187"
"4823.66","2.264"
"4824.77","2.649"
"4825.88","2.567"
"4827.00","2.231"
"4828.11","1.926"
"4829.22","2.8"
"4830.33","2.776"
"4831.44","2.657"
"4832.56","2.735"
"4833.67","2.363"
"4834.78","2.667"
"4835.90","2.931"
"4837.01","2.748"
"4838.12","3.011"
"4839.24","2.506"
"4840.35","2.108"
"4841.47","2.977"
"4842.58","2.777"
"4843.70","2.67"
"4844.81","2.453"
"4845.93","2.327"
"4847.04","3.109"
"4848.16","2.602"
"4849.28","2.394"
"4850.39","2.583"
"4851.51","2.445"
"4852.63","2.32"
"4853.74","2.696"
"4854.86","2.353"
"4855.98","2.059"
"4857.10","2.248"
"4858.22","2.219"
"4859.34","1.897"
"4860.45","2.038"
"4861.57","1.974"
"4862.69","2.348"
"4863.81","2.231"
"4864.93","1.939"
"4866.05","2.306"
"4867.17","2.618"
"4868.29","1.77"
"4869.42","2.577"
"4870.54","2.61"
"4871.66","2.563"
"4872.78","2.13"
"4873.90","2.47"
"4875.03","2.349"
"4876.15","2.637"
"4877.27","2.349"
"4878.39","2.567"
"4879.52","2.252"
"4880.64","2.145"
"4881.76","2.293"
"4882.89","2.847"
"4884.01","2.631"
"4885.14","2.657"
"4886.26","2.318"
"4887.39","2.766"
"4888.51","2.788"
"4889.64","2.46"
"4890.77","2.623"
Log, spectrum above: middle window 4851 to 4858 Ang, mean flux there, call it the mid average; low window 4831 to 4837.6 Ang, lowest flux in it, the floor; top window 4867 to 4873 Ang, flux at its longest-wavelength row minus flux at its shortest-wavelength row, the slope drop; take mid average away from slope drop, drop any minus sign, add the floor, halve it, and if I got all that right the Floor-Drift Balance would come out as 2.60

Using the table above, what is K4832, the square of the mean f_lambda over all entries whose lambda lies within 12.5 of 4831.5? 6.8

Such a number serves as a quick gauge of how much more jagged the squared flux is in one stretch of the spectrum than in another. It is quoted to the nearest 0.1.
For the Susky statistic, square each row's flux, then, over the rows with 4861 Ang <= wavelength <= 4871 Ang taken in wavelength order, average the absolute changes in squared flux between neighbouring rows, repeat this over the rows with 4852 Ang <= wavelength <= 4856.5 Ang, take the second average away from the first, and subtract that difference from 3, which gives 2.9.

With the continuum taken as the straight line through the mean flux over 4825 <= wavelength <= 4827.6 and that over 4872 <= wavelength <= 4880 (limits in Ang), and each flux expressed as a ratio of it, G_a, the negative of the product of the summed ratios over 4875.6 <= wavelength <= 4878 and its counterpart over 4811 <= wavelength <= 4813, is -4.3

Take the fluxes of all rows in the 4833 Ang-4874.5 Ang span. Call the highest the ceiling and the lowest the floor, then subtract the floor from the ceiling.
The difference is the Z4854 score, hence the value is 1.34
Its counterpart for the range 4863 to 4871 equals 0.85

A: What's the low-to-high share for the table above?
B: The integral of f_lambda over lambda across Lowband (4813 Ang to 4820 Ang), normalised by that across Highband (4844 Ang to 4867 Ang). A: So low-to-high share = 0.3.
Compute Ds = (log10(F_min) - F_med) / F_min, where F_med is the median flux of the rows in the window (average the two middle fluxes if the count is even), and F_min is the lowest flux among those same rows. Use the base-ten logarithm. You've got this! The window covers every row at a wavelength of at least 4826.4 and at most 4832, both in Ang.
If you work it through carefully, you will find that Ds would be -1.23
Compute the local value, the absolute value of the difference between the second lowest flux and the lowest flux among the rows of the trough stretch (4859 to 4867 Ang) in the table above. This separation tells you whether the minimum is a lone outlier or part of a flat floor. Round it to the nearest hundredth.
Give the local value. 0.04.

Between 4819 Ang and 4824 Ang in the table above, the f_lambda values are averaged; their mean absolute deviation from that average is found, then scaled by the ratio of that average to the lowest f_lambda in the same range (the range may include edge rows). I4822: 0.41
